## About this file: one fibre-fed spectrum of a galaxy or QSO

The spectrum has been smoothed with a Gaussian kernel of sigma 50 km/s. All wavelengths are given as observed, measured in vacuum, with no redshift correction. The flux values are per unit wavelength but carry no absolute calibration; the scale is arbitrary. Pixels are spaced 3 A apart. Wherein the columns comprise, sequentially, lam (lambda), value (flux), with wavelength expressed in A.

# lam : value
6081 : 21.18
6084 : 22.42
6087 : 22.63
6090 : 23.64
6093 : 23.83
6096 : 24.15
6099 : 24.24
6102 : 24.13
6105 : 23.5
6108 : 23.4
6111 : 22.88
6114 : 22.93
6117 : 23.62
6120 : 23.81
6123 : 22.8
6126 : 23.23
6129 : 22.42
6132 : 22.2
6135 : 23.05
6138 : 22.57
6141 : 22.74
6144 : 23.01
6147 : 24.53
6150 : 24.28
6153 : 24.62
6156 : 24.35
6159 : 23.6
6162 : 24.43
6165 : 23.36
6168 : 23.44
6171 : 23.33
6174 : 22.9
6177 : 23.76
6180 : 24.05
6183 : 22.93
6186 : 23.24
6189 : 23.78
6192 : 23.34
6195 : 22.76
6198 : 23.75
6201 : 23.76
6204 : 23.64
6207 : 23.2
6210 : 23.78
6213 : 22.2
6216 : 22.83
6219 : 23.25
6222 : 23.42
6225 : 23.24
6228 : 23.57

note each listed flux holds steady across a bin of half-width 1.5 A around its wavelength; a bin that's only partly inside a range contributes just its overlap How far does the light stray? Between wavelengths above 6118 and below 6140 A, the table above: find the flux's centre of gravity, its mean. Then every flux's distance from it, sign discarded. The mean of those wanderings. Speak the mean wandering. 0.42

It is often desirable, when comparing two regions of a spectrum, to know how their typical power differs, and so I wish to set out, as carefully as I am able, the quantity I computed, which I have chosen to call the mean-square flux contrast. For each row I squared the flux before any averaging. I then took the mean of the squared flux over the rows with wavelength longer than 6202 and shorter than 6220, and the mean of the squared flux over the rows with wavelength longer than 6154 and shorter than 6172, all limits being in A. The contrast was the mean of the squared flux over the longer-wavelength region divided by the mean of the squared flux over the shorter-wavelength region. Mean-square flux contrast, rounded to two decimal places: 0.95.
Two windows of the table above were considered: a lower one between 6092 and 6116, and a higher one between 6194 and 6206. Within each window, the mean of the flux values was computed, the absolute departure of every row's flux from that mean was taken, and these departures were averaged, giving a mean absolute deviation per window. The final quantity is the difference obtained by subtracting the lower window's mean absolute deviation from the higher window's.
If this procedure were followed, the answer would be -0.10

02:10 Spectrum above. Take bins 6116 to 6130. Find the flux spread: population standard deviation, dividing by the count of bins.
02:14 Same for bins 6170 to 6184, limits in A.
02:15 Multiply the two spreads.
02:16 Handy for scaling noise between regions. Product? 0.232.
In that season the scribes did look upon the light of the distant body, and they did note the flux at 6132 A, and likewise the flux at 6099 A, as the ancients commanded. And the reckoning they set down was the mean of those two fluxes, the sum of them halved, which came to 23.2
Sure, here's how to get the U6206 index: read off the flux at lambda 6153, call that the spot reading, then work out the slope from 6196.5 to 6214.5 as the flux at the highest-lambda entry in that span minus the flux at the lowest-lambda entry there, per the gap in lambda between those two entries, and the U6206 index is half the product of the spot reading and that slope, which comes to -1.3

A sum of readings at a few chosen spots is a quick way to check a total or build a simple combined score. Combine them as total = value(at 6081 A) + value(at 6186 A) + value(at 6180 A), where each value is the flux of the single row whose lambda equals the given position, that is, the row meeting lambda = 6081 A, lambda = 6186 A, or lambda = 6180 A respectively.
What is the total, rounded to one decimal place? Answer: 68.5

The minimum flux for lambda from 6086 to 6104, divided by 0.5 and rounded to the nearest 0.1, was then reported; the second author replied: 45.3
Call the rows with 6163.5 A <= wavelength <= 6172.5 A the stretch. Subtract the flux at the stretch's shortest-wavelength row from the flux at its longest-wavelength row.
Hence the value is 0.0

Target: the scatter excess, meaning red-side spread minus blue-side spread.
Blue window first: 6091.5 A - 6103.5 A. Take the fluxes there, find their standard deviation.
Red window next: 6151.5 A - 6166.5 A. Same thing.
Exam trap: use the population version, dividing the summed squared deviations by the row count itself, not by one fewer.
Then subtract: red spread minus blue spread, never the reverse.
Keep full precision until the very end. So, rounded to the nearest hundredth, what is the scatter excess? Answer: 0.34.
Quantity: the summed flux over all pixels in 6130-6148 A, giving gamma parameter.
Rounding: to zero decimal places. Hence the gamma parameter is 138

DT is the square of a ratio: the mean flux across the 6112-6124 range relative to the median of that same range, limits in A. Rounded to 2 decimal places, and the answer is 1.00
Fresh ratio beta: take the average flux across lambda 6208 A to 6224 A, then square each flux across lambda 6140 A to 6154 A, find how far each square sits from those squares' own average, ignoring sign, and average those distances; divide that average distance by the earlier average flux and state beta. 1.58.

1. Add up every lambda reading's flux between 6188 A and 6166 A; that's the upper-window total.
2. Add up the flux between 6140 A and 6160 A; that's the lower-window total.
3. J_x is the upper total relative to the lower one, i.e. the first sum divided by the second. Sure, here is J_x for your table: 0.98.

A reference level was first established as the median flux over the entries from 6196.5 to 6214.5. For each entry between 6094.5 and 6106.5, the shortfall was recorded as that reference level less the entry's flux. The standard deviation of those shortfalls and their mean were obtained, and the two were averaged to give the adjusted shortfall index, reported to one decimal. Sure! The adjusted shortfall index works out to 0.0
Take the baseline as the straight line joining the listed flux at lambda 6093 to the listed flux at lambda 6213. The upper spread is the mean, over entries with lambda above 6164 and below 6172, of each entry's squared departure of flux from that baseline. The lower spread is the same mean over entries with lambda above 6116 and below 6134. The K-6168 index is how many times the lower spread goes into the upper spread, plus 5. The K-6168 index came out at 6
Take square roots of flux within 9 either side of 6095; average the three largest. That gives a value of 4.92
